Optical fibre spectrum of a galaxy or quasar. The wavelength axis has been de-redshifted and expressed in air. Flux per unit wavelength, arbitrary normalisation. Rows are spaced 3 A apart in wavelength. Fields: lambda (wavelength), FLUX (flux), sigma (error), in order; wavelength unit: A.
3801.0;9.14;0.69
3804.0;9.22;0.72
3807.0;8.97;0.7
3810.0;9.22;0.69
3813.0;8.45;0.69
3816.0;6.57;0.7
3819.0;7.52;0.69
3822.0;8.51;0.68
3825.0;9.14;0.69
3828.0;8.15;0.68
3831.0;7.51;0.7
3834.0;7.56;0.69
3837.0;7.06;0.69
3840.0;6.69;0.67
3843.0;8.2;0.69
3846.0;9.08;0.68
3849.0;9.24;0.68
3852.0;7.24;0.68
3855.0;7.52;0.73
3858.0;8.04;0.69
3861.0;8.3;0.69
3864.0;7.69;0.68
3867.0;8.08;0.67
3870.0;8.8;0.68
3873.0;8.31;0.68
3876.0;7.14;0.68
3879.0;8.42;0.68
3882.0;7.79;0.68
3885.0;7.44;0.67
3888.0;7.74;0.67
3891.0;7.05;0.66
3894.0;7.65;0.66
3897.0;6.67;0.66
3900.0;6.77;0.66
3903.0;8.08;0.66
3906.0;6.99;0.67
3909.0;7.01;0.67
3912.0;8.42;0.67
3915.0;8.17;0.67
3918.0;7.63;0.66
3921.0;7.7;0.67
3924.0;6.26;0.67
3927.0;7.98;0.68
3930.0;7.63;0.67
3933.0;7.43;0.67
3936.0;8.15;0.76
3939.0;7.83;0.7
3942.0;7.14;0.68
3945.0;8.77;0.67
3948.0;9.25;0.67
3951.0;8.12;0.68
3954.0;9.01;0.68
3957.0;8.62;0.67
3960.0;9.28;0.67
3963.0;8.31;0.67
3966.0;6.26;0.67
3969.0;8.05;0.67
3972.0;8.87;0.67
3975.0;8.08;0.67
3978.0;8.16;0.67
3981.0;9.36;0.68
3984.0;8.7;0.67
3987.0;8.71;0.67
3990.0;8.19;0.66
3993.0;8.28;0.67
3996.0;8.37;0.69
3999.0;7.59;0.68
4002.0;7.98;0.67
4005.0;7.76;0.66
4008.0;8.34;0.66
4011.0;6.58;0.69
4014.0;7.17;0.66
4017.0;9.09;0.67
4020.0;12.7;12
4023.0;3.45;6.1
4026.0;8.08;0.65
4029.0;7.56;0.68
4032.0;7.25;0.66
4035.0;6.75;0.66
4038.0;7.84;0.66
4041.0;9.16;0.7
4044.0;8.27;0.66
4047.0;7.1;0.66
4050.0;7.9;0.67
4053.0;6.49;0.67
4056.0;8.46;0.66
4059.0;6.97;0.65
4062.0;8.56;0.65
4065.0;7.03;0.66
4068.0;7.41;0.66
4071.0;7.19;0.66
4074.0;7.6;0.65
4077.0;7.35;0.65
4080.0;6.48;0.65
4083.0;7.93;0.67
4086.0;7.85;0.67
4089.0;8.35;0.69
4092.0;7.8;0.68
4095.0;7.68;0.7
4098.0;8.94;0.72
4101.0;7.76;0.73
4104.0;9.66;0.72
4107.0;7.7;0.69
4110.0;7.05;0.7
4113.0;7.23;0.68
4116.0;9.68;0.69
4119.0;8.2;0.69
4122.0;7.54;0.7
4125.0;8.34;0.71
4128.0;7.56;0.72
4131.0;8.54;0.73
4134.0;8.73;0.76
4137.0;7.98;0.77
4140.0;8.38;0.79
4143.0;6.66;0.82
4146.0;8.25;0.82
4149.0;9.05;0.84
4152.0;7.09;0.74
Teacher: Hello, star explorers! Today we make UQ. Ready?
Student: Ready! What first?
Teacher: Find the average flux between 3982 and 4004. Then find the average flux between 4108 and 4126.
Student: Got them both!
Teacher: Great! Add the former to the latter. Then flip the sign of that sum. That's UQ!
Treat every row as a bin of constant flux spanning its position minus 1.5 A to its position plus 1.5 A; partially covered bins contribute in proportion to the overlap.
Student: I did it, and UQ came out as -16.3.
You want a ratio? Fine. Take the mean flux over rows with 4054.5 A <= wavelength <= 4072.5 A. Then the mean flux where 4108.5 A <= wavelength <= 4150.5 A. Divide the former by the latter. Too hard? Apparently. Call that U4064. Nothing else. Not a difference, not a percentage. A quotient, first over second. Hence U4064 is 0.94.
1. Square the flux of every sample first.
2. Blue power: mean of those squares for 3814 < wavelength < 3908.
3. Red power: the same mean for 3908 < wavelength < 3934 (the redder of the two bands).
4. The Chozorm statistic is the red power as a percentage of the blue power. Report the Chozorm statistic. 95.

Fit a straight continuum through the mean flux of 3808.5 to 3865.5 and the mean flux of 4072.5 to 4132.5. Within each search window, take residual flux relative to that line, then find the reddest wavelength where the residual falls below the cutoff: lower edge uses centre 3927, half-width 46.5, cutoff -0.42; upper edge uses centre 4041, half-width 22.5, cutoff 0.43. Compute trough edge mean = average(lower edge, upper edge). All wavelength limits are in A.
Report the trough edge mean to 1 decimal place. 4012.5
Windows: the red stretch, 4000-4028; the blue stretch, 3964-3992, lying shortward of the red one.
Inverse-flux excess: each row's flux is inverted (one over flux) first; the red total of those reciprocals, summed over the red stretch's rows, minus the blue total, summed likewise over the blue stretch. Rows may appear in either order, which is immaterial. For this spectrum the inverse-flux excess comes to 0.17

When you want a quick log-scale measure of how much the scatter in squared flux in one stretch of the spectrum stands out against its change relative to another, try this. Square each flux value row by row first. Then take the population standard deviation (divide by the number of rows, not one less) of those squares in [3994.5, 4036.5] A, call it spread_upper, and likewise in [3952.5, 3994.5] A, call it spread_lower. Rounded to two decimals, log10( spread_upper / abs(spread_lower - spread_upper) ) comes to 0.20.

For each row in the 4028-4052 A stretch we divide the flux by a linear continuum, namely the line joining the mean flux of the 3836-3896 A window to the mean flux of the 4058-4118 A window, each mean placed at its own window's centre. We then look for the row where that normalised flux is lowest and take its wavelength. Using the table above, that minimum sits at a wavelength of 4035.0 A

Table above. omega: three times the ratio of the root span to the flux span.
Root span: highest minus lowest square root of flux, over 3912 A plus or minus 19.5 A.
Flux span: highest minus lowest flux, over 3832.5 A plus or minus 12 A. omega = 0.49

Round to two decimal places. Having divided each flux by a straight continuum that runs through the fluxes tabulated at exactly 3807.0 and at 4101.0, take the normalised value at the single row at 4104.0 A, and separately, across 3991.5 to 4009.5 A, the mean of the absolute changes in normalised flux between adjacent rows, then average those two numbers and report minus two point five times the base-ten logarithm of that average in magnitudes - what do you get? 0.47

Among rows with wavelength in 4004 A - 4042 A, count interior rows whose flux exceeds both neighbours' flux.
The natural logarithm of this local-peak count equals 1.10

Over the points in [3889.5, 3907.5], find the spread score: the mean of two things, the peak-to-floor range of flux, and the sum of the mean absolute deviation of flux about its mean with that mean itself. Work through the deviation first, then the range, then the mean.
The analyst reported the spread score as 4.5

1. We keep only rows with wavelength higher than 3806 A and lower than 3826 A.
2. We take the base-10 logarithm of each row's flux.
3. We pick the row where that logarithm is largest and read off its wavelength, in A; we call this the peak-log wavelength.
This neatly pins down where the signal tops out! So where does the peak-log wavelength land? 3810.0 A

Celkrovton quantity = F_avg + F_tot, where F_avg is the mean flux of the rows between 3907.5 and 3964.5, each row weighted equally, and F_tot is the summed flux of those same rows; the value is 161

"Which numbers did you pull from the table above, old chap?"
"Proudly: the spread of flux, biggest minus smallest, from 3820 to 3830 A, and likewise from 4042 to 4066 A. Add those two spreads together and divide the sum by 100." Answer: 0.031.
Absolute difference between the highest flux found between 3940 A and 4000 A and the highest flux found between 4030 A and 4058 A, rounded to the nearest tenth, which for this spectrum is 0.2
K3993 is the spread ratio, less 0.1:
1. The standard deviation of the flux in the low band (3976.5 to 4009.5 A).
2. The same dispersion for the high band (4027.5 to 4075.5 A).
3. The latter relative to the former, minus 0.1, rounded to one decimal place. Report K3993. 1.4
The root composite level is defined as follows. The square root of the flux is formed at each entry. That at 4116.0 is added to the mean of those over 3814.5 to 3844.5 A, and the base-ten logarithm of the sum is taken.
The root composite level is 0.769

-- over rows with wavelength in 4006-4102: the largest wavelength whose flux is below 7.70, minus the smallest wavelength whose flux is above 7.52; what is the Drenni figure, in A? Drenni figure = 87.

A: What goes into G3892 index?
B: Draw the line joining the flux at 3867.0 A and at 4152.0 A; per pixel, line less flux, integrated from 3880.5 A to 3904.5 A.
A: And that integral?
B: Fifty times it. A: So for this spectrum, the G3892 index 711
